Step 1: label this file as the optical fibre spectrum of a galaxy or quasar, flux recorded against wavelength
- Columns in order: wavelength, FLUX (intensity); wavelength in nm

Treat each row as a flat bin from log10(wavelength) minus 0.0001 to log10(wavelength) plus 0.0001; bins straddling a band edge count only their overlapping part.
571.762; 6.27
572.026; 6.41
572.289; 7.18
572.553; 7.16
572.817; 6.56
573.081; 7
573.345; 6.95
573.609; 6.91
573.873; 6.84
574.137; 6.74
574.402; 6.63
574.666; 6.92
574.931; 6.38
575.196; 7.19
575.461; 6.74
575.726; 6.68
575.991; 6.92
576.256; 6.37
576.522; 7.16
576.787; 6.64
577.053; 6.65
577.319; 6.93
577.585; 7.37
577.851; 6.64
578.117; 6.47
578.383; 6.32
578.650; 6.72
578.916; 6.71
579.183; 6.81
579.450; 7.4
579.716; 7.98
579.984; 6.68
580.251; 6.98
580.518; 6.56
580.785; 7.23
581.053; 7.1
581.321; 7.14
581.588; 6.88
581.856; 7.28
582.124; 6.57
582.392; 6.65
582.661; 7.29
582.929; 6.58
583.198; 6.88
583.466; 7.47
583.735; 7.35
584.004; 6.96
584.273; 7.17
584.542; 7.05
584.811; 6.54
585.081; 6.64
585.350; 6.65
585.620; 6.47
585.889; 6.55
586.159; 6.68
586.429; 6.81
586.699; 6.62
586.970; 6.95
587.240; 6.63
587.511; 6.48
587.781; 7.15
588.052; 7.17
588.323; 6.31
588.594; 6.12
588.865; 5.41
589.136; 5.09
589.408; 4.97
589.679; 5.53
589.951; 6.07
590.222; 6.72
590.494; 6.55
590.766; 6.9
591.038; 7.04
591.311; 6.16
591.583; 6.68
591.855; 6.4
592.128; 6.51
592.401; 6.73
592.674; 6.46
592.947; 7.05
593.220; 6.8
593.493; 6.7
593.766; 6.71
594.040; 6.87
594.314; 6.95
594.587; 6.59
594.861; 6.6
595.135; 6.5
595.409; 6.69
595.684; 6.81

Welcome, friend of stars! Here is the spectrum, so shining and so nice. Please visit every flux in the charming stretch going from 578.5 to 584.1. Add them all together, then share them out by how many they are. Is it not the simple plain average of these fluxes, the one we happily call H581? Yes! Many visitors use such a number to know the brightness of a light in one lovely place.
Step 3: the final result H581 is 7.0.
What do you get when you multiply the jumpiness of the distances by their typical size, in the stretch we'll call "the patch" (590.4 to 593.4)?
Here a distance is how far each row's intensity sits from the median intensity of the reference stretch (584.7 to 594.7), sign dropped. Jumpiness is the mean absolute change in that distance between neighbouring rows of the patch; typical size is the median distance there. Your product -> 0.029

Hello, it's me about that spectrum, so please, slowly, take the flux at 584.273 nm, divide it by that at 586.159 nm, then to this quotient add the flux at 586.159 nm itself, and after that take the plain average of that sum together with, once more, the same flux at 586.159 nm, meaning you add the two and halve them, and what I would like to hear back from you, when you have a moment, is 7.22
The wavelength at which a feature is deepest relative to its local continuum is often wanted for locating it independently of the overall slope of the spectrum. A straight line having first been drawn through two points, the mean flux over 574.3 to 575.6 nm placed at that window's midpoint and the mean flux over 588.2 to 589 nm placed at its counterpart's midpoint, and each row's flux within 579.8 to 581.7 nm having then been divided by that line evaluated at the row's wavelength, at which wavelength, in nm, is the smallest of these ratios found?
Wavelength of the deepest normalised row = 580.518 nm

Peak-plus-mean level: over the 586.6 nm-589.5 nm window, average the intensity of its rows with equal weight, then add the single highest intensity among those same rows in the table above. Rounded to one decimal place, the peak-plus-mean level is 13.4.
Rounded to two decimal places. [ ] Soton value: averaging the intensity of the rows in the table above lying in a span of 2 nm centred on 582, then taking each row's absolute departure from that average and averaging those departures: 0.27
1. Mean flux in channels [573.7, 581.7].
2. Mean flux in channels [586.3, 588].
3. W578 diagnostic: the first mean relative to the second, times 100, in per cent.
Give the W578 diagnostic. 101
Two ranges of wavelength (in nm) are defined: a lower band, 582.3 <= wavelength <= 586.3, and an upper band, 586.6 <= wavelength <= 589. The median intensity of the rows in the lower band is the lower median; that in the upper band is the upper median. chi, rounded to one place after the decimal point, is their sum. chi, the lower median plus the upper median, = 13.3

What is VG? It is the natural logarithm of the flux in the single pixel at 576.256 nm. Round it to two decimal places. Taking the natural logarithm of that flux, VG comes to 1.85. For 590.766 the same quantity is 1.93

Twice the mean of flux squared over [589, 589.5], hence 51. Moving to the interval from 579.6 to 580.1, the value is 108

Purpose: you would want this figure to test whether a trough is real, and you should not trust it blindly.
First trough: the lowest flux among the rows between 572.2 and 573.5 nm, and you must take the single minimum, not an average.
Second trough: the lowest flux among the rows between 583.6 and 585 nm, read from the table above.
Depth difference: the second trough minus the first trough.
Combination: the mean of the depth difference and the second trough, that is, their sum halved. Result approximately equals 3.26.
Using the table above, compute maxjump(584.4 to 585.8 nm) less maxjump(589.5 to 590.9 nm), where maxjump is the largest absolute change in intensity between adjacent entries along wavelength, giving -0.14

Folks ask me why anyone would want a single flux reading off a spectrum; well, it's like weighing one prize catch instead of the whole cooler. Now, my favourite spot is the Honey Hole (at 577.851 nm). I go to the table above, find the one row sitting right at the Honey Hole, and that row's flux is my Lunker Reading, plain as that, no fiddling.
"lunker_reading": 6.64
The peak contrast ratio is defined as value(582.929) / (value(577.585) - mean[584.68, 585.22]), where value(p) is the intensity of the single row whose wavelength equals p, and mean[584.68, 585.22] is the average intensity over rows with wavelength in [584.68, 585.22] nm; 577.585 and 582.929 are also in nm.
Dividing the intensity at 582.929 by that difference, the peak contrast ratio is 8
